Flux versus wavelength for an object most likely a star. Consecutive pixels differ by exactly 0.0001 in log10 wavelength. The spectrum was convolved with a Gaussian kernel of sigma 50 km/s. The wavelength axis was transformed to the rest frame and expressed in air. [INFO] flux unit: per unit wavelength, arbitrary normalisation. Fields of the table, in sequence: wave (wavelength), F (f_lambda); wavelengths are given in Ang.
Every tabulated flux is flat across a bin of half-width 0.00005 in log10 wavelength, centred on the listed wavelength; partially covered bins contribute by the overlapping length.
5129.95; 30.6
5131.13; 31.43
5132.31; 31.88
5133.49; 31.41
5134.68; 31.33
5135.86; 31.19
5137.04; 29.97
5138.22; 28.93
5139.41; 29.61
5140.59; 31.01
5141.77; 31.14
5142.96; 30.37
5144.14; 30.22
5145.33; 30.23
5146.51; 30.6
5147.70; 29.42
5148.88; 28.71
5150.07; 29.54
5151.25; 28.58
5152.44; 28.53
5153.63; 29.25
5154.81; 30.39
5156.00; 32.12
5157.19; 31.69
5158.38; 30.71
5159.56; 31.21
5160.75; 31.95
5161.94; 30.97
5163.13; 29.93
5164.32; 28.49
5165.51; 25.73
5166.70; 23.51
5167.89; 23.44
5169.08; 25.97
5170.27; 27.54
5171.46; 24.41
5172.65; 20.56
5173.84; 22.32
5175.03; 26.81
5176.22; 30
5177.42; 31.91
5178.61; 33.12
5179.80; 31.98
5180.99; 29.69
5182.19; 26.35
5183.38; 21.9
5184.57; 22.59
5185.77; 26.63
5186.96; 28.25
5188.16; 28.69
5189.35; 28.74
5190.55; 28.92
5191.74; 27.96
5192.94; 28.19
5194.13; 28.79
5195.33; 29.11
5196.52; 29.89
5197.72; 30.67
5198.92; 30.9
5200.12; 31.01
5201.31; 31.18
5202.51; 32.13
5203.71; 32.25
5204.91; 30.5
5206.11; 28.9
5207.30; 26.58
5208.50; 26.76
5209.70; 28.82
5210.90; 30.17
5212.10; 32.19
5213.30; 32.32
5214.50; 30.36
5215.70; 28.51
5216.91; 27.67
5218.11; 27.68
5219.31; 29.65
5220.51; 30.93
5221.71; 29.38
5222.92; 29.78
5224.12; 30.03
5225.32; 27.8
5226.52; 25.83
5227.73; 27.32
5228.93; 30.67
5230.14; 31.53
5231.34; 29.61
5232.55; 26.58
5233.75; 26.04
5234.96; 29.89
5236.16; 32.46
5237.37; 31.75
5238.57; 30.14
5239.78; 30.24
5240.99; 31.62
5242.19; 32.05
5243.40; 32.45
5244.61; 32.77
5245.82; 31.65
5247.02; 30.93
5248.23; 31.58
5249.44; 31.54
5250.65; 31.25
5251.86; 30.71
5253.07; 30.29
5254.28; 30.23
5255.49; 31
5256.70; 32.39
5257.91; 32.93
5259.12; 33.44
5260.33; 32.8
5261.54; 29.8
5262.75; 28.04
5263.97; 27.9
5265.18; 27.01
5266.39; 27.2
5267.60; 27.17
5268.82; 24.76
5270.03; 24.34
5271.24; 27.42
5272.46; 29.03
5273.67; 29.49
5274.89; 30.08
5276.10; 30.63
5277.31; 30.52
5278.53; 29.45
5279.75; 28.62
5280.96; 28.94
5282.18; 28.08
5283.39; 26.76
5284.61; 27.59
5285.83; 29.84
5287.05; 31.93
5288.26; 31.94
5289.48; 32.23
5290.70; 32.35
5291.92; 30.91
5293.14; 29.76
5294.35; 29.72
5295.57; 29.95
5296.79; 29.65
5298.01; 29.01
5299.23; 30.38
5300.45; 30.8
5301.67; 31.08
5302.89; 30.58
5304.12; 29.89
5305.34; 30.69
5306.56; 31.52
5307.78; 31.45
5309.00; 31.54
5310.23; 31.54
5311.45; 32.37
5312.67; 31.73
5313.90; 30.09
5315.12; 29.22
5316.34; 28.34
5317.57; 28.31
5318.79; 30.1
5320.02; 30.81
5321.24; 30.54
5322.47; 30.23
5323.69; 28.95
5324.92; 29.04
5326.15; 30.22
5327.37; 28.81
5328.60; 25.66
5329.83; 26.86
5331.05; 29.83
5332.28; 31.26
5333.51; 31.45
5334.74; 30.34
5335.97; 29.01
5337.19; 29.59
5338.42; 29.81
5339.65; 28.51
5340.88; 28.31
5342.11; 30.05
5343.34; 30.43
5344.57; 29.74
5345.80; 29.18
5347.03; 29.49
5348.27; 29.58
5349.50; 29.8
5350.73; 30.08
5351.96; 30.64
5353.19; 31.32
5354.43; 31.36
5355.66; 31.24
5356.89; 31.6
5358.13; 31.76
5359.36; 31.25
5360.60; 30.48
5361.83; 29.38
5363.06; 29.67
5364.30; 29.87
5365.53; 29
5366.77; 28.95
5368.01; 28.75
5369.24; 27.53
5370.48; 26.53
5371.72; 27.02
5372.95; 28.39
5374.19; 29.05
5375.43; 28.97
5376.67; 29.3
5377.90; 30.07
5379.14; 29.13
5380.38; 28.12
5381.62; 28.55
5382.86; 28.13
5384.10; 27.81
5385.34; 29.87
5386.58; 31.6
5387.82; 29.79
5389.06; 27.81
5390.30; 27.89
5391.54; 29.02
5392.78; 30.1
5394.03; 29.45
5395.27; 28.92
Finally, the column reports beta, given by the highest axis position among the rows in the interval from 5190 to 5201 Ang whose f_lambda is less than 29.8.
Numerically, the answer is 5195.33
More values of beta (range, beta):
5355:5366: 5365.53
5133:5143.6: 5139.41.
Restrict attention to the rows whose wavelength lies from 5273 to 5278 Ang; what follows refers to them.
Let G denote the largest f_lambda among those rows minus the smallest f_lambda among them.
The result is 1.1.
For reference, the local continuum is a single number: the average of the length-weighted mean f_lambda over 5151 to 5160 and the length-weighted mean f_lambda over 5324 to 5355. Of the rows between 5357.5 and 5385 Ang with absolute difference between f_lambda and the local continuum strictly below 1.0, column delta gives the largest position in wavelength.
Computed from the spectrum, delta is 5379.14 Ang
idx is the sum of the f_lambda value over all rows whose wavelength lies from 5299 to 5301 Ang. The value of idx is 61.2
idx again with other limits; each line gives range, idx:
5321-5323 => 60.8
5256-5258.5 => 65.3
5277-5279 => 60.0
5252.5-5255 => 60.5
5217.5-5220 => 57.3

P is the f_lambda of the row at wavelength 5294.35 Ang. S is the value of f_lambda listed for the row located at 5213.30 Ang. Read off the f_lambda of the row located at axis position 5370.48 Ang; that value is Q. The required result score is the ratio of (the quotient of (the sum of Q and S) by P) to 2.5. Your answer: 0.792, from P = 29.72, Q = 26.53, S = 32.32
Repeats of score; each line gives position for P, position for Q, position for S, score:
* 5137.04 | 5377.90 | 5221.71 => 0.793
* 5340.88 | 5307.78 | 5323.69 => 0.853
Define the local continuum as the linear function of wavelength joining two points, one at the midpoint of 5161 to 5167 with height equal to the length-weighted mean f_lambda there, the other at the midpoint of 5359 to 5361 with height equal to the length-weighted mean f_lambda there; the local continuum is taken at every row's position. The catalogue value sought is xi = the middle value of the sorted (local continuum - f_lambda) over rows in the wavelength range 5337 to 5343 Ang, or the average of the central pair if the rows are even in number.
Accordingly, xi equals 0.9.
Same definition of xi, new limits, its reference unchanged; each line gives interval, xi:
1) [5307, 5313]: -1.5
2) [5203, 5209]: -0.2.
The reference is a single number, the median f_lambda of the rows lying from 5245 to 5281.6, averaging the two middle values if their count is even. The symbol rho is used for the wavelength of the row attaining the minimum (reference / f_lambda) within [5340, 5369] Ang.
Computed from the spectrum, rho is 5358.13 Ang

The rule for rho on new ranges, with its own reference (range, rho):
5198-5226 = 5213.30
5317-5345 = 5333.51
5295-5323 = 5311.45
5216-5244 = 5236.16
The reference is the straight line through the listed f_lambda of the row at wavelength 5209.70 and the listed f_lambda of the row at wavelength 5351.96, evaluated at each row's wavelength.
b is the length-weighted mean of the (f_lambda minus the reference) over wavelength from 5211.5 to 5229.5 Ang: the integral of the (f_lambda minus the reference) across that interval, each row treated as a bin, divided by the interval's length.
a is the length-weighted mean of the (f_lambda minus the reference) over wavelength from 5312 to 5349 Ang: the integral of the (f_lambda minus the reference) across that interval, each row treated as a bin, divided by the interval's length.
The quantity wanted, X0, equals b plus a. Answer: -0.5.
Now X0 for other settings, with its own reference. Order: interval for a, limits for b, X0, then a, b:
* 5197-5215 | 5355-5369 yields 0.9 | 1.5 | -0.7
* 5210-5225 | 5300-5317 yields 1.6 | 0.9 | 0.7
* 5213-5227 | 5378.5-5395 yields -1.9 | 0.2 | -2.1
